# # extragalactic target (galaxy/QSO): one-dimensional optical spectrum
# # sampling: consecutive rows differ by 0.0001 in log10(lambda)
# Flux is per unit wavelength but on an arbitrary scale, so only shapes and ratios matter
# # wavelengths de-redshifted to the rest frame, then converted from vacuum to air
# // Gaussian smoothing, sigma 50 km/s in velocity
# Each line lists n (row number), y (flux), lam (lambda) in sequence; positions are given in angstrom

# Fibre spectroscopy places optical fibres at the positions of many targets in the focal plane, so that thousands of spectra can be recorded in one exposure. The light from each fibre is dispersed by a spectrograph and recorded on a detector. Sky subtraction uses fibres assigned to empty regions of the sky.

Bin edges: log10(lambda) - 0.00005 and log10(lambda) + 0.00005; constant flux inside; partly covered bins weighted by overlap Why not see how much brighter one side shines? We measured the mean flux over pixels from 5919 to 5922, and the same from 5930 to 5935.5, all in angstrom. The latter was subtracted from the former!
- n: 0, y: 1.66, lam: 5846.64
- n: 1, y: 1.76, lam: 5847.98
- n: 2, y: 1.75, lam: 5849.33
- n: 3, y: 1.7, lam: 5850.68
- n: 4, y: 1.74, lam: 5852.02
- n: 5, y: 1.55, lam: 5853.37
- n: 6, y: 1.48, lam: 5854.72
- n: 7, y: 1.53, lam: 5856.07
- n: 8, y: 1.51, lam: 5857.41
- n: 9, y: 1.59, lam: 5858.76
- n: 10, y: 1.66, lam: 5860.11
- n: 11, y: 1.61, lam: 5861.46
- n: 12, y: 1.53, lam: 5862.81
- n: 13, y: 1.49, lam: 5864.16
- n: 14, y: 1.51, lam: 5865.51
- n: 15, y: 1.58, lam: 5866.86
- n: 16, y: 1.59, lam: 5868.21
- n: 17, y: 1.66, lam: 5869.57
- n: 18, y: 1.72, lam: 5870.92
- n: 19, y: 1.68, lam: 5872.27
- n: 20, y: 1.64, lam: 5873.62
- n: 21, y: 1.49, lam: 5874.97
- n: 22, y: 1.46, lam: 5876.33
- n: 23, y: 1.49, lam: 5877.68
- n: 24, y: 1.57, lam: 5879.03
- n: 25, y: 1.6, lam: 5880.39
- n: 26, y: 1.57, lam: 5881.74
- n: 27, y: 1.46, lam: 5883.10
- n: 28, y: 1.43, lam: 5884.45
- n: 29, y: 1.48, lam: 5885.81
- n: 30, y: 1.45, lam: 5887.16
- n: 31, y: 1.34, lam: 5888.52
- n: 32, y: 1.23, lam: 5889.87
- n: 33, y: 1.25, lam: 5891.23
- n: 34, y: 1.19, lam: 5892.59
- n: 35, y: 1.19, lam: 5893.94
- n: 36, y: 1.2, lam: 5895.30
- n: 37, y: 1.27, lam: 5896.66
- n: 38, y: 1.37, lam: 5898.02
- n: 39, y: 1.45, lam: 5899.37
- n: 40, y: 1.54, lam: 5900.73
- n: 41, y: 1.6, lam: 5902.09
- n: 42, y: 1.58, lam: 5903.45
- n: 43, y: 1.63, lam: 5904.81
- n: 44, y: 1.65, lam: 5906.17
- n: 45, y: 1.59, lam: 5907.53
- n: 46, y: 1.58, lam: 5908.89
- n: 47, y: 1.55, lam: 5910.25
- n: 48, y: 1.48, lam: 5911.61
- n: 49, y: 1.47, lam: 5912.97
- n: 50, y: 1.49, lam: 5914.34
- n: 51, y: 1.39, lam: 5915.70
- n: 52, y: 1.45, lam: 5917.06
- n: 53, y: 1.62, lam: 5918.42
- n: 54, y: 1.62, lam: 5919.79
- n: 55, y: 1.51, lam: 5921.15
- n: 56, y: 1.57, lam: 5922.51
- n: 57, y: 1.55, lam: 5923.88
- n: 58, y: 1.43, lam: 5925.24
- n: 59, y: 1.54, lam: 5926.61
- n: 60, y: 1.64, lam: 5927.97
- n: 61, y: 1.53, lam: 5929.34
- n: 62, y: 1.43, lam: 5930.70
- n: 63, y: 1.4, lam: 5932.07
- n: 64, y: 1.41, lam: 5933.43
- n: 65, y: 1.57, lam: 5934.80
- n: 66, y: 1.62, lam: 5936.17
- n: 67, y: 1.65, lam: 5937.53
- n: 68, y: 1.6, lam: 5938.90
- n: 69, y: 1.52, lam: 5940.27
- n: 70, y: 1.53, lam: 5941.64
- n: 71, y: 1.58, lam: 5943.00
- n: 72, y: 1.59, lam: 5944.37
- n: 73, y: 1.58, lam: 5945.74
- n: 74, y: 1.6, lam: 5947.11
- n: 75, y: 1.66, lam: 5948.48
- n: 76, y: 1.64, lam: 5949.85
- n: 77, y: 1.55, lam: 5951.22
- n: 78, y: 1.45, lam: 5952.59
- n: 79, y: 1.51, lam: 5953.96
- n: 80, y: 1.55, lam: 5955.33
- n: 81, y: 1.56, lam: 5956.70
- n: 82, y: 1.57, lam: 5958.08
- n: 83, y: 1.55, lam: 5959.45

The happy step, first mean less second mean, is 0.11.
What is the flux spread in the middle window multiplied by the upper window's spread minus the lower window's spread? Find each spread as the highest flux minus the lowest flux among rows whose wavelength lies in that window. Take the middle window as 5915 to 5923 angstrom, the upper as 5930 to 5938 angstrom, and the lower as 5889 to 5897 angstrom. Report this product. 0.039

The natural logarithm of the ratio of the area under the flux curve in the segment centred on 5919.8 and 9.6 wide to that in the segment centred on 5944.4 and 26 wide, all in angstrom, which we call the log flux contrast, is -1.0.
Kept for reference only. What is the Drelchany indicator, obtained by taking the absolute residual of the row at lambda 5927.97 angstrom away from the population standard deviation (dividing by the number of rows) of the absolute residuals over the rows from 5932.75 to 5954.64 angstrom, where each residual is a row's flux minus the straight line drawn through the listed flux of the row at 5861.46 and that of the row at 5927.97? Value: 0.06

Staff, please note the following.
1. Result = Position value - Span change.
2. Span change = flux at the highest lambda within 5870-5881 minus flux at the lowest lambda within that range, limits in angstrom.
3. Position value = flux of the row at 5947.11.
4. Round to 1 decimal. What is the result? 1.7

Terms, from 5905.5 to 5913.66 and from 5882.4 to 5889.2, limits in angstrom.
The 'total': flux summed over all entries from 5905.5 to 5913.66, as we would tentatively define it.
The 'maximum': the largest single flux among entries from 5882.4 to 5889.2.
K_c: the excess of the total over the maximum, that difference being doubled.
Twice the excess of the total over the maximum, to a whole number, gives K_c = 16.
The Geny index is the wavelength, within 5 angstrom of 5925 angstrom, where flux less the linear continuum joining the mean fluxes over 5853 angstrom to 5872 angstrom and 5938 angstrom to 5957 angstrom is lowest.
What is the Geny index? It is 5925.24 angstrom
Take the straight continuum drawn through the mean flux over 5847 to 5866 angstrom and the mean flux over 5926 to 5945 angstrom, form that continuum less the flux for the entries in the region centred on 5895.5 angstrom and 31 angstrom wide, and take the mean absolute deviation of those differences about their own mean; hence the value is 0.134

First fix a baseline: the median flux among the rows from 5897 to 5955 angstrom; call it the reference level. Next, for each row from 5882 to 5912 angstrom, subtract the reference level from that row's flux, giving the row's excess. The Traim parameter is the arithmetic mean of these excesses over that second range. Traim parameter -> -0.12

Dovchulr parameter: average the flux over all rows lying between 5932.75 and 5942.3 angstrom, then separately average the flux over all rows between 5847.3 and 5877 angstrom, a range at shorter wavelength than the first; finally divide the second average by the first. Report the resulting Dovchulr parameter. 1.03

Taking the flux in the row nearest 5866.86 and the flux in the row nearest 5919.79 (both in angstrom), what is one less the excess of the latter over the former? 0.96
